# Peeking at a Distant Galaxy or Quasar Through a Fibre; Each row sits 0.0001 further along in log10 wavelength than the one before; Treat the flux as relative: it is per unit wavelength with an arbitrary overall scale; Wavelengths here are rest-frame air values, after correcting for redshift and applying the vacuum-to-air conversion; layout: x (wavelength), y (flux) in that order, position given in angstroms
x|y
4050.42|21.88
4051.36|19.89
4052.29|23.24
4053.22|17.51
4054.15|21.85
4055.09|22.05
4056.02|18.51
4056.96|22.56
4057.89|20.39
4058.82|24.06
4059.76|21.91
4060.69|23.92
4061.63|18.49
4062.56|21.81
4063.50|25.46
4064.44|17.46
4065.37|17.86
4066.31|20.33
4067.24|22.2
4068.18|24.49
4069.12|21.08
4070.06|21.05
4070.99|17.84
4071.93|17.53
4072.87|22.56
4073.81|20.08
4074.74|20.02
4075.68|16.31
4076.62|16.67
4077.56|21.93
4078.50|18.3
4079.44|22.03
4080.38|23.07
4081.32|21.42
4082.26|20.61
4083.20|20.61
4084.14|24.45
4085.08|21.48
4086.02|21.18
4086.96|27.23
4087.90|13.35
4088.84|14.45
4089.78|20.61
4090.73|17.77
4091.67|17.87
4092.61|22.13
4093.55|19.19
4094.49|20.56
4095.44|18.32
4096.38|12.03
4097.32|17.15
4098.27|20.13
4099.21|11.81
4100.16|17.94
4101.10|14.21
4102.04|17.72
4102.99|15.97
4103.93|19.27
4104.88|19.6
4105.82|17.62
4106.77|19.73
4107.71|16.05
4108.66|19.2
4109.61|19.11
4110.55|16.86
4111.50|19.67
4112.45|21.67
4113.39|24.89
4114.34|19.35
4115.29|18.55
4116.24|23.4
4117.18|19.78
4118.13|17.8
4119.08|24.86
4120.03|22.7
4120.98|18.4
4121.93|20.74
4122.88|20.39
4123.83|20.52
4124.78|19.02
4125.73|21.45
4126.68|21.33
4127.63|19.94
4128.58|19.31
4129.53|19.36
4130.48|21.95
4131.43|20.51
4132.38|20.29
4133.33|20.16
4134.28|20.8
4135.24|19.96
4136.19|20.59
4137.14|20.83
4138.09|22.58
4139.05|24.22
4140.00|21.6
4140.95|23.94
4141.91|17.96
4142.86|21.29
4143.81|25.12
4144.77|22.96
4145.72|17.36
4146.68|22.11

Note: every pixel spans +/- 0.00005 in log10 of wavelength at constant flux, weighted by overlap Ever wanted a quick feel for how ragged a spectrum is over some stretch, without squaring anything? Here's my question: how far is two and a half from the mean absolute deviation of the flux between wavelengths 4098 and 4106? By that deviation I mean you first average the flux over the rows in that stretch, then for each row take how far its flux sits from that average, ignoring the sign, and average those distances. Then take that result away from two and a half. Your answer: 0.4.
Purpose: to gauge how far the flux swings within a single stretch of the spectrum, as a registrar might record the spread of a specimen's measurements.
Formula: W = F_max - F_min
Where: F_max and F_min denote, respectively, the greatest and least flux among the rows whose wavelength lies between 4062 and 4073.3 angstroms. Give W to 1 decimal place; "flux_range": 8.0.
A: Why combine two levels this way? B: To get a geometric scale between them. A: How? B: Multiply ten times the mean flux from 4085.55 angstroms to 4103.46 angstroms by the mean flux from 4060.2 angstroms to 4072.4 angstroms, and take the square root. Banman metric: 60.9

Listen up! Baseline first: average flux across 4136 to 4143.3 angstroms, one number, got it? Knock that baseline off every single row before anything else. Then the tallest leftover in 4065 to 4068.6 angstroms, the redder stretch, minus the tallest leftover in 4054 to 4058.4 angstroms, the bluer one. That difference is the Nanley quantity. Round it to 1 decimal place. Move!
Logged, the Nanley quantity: 1.9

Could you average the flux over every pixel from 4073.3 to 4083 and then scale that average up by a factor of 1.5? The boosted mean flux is 30.1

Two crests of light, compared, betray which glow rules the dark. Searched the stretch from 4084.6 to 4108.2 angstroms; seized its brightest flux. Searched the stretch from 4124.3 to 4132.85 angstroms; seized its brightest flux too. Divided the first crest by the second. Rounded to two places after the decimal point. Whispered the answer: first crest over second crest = 1.24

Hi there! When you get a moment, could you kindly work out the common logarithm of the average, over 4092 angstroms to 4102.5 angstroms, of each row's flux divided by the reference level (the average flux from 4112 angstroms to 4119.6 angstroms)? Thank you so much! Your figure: -0.088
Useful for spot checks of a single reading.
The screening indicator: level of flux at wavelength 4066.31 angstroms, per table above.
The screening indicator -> 20.33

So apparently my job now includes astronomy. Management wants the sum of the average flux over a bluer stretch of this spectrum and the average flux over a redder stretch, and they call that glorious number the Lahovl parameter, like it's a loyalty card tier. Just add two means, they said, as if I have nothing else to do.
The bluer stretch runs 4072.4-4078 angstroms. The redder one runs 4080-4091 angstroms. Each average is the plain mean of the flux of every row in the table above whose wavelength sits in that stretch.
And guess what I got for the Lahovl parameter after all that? 40.1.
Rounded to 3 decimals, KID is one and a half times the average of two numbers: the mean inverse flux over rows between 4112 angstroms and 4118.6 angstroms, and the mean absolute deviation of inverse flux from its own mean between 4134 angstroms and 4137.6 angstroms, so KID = 0.037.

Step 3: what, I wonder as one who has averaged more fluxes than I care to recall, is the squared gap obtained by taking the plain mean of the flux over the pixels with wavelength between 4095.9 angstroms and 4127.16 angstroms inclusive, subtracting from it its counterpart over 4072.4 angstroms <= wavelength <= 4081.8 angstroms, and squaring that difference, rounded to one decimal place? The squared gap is 1.4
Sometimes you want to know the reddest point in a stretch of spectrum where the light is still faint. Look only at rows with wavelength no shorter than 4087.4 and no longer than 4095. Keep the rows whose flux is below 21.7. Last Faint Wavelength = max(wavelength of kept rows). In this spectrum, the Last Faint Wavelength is 4094.49 angstroms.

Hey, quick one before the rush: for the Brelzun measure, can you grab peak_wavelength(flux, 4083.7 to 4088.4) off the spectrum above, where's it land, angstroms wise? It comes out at 4086.96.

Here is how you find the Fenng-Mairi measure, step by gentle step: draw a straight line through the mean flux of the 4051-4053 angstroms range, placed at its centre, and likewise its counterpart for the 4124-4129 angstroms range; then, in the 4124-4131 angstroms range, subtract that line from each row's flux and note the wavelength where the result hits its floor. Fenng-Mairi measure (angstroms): 4124.78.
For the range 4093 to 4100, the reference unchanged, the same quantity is 4099.21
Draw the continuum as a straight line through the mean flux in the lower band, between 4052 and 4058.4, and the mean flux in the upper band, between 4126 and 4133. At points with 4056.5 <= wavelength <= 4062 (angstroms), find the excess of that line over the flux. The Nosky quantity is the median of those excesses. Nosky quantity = -1.4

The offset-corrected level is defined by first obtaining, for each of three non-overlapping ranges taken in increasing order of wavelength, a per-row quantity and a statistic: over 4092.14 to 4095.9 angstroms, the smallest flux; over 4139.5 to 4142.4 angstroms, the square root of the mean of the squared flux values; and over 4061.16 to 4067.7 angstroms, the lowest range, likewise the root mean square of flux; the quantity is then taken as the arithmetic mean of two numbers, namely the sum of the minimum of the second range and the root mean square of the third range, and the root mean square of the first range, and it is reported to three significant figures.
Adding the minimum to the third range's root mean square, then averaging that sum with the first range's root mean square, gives 30.2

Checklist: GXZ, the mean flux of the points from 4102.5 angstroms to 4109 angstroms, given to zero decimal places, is 18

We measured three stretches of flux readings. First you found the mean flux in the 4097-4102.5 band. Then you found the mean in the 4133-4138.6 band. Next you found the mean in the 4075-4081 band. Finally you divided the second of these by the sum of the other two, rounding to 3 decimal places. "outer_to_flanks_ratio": 0.575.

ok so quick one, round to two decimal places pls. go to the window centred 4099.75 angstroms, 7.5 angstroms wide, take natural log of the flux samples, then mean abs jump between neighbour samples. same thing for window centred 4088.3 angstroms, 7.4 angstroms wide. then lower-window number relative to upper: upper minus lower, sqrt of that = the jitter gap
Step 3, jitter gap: 0.26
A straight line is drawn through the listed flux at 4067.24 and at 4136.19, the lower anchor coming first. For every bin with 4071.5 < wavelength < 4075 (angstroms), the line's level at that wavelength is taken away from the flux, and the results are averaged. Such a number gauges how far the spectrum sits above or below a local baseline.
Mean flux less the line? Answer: -2.0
